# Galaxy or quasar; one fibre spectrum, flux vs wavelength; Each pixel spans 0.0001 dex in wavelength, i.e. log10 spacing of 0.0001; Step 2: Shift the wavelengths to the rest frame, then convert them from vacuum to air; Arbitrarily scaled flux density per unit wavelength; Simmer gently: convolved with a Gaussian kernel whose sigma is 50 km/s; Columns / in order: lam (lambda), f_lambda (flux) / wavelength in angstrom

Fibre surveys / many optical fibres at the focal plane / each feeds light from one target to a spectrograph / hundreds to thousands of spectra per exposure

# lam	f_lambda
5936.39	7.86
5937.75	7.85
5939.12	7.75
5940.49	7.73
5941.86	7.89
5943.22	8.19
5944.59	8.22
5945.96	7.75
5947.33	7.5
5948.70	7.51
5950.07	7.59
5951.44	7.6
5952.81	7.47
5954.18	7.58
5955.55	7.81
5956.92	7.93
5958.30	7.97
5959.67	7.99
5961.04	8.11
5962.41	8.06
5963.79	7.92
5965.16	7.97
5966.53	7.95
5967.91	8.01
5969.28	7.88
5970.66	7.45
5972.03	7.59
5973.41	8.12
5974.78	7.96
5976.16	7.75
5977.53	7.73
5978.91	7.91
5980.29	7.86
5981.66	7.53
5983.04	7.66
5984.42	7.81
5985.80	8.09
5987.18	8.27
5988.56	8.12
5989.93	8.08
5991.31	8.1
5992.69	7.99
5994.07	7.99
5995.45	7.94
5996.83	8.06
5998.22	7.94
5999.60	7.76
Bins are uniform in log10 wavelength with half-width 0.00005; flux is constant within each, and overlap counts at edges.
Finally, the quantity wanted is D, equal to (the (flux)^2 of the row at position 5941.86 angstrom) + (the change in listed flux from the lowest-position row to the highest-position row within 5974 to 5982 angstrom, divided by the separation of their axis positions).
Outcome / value 62.2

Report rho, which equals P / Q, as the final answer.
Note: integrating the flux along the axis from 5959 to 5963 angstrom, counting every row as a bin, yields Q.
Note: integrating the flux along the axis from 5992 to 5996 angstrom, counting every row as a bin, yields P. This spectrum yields 0.99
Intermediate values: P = 31.9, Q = 32.3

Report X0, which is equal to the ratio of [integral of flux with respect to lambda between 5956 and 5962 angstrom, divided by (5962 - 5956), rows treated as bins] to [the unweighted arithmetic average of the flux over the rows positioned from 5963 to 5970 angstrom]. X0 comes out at 1.006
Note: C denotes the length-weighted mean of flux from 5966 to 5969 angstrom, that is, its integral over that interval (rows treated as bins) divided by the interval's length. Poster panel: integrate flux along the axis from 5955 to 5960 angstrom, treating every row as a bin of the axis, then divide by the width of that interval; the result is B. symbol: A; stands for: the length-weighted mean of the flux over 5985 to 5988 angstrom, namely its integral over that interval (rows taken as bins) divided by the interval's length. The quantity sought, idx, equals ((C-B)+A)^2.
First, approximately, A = 8.15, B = 7.92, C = 7.96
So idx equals 67.2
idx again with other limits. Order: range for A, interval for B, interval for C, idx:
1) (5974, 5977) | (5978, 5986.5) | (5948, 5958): 59.7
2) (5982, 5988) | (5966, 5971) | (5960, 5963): 66.9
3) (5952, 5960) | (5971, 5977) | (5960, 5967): 63.2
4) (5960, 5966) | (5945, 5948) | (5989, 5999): 69.9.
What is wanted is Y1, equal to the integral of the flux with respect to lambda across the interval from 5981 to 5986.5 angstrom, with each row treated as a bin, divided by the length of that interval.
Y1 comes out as 7.76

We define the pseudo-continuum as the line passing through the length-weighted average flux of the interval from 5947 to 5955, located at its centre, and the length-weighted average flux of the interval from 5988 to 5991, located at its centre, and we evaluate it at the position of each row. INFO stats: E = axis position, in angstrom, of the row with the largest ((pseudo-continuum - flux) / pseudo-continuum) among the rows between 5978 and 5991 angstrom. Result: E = 5981.66 angstrom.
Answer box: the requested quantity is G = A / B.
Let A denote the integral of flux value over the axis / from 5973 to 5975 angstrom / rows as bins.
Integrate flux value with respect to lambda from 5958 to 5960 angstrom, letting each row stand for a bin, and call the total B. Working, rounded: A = 16.1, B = 16.0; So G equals 1.01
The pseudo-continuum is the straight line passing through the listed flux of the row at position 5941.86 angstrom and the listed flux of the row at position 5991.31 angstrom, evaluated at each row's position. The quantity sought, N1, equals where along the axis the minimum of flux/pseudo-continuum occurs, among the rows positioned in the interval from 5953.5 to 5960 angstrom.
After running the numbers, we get 5954.18 angstrom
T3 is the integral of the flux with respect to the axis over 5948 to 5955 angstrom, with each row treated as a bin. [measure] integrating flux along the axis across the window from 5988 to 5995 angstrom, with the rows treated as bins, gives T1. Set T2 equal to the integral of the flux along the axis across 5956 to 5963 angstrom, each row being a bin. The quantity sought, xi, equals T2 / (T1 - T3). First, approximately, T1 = 56.4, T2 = 56.0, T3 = 52.9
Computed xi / 16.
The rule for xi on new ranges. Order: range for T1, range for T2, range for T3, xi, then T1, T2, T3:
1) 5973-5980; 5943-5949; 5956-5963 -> -55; 55.2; 46.9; 56.0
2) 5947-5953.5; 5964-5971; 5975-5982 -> -10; 49.0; 55.1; 54.5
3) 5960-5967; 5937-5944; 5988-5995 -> -153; 56.1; 55.3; 56.4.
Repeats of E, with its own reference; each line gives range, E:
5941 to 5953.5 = 5952.81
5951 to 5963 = 5952.81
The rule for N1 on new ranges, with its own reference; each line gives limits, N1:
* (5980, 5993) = 5981.66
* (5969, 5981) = 5970.66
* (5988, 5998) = 5995.45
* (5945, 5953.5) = 5952.81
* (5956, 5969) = 5963.79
